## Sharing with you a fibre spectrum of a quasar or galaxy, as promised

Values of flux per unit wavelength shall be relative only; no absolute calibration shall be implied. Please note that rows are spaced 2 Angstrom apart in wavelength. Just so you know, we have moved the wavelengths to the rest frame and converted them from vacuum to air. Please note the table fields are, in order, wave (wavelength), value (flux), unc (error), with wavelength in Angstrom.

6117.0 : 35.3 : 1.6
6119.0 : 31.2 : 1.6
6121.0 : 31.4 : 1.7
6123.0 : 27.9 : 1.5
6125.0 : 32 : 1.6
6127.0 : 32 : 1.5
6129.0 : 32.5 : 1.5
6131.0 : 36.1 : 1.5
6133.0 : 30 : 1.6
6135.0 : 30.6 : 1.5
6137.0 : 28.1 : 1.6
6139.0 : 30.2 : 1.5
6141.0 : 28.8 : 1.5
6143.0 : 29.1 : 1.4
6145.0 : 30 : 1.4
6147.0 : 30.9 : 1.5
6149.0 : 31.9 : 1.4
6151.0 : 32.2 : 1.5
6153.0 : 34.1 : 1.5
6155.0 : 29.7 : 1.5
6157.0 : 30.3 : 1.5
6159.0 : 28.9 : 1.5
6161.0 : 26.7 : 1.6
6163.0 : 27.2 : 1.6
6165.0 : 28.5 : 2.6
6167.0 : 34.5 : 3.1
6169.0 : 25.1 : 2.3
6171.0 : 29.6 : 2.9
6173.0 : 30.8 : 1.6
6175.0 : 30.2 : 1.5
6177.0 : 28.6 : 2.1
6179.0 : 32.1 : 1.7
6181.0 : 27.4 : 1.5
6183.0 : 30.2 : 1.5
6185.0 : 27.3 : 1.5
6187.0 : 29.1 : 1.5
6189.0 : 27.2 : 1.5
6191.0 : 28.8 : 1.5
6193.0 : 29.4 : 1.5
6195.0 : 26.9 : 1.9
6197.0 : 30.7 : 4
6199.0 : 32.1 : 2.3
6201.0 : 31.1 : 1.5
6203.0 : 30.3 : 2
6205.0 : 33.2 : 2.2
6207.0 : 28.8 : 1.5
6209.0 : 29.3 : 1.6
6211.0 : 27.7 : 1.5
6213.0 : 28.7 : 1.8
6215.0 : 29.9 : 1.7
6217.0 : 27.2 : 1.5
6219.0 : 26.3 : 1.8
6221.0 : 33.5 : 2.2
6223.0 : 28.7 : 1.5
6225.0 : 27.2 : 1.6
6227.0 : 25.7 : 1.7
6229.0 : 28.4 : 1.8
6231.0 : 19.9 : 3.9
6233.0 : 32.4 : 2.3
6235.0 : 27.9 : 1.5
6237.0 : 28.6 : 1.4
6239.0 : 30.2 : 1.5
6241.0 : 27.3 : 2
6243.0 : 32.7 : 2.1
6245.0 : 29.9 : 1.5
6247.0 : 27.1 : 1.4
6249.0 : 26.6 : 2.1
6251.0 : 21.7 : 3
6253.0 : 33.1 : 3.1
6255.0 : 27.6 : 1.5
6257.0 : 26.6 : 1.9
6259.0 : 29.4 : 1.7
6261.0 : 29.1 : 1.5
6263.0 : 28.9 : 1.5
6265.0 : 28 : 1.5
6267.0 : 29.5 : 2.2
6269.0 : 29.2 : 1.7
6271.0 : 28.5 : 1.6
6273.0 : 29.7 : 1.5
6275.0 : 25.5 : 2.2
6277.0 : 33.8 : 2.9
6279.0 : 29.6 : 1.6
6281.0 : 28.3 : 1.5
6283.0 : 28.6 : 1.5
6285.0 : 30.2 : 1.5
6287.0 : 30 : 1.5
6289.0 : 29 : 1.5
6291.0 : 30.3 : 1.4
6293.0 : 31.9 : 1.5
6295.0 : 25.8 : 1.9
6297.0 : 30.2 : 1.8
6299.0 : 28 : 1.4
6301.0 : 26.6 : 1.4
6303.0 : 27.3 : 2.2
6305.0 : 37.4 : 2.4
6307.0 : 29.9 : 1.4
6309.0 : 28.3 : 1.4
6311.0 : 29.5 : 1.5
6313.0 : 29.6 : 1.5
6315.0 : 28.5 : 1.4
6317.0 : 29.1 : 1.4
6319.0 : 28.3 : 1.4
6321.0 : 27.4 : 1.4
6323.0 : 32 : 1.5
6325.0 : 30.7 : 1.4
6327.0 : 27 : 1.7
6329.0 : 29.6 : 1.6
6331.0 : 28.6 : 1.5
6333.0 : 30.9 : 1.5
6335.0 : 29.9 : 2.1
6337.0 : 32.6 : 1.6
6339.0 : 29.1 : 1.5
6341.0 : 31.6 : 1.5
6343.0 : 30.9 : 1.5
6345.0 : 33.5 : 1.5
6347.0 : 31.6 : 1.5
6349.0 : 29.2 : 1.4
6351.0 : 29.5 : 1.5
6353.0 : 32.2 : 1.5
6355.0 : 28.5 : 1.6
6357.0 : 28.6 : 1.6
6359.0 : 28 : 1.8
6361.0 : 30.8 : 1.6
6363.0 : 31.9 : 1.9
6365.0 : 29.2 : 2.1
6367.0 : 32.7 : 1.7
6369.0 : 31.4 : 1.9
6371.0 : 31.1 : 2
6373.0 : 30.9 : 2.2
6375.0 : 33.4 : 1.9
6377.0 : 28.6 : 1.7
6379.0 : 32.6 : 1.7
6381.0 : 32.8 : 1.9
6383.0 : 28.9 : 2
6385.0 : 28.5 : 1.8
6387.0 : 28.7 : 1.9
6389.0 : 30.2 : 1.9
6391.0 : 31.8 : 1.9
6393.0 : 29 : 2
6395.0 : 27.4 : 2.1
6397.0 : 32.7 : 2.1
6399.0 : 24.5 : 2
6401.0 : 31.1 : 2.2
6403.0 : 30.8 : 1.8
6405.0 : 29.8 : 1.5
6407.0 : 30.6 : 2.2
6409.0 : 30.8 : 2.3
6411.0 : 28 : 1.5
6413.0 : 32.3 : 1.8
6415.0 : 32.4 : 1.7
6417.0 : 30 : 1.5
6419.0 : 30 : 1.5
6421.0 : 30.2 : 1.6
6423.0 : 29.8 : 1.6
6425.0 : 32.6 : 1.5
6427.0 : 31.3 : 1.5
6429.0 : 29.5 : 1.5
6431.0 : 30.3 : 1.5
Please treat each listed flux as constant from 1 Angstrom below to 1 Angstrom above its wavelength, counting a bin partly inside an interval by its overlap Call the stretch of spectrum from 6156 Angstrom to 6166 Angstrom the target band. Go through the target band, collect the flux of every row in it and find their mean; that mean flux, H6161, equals 28.3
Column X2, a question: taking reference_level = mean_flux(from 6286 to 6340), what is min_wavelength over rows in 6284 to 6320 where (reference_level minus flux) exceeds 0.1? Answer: 6289.0 Angstrom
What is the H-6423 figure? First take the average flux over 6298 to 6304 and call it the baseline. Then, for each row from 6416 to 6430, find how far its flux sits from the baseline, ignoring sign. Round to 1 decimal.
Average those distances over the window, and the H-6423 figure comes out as 3.2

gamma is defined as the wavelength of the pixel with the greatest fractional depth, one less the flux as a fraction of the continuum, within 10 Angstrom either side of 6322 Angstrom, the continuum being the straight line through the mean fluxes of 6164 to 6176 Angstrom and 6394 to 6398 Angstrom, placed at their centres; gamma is 6327.0 Angstrom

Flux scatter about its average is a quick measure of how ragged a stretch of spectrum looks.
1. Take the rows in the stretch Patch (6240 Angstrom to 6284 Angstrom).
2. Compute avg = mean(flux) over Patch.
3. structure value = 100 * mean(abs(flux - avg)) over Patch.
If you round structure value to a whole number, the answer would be 178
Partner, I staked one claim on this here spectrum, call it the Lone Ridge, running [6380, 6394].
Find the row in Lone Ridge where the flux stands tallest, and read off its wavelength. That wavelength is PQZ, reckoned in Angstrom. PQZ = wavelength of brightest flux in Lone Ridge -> 6381.0 Angstrom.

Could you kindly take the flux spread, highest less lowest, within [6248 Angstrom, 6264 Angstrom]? 11.4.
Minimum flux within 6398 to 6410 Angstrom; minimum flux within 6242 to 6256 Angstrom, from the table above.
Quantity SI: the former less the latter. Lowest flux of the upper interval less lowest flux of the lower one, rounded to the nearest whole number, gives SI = 3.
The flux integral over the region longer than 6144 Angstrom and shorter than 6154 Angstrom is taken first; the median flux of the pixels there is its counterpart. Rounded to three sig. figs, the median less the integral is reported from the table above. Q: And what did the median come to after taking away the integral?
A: -286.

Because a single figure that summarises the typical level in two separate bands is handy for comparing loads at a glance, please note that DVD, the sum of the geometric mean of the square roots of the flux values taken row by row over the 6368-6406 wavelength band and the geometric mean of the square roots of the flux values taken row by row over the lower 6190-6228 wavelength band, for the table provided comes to 10.9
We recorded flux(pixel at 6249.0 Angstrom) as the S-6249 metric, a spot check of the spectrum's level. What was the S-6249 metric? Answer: 26.6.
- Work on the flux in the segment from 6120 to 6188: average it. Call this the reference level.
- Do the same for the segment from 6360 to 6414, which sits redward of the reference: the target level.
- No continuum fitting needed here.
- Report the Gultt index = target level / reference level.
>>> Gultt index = 1.009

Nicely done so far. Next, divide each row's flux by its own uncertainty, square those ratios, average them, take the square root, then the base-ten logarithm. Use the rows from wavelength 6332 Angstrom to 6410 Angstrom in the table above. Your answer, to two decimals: 1.24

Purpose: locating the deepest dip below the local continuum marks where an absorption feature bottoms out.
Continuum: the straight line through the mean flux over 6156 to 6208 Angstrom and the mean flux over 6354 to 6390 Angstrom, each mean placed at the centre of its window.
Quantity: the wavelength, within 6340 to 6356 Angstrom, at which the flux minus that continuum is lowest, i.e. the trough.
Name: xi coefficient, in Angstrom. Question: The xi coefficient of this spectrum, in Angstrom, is 6355.0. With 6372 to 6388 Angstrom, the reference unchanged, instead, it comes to 6385.0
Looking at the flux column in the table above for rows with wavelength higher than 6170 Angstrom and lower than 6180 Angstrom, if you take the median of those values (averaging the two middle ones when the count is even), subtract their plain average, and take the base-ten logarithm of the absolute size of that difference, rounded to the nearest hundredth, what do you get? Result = -1.22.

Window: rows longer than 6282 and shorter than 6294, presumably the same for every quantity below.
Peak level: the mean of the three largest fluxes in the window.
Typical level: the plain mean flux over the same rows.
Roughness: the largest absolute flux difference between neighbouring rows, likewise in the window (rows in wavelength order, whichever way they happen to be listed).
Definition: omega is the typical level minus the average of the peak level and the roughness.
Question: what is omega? 13.8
